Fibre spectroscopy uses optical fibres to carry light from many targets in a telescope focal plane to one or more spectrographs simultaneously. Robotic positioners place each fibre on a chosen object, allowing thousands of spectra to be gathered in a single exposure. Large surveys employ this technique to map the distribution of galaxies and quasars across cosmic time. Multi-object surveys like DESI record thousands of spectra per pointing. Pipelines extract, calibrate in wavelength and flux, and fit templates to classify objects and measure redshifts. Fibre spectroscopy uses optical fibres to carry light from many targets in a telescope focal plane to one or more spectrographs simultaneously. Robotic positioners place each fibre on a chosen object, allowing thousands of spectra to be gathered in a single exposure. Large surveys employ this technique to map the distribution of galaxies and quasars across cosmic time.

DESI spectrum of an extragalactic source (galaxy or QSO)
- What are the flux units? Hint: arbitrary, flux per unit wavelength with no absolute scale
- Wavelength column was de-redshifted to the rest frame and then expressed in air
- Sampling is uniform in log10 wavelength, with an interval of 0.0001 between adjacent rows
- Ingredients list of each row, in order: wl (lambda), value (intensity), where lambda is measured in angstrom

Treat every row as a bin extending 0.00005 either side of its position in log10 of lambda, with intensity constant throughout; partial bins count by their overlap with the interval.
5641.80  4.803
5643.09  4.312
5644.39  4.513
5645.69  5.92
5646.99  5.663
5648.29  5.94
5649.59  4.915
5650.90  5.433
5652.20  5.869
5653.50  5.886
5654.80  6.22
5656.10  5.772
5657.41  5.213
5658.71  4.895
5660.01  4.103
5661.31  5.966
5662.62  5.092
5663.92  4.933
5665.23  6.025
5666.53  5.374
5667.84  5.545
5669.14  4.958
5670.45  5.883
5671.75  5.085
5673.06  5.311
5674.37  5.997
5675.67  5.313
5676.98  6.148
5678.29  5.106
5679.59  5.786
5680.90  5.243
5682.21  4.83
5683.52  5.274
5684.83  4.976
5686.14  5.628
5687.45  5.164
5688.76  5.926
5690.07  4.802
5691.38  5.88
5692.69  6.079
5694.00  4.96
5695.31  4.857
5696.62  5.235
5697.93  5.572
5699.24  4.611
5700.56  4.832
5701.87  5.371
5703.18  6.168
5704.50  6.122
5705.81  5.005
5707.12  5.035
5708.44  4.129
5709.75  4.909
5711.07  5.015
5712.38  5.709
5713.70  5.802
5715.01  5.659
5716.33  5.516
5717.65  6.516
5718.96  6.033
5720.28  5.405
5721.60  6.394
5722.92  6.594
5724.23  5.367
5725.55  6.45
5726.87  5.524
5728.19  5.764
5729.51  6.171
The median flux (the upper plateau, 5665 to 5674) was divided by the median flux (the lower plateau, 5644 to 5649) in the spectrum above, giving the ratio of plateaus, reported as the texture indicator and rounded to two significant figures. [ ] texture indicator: 0.93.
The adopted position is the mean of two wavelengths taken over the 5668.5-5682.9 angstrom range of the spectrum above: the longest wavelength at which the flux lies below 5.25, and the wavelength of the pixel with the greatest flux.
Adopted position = 5679.6 angstrom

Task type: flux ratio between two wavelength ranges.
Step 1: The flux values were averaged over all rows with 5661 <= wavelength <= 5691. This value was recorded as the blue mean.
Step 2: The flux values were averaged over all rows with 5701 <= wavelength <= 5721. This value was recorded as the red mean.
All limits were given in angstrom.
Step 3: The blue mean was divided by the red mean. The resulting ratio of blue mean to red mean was 0.984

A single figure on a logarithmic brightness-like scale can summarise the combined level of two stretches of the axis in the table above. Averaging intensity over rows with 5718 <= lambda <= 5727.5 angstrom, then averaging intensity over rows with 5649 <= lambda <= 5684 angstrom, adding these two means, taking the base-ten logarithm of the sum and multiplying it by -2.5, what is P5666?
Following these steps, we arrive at -2.64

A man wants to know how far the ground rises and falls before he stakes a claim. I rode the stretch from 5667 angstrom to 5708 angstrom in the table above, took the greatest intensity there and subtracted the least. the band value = 1.6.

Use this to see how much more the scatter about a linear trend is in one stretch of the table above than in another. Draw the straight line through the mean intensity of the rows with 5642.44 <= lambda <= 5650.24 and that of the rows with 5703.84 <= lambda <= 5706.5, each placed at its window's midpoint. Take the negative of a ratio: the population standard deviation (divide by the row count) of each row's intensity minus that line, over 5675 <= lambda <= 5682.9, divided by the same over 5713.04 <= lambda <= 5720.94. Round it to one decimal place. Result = -1.2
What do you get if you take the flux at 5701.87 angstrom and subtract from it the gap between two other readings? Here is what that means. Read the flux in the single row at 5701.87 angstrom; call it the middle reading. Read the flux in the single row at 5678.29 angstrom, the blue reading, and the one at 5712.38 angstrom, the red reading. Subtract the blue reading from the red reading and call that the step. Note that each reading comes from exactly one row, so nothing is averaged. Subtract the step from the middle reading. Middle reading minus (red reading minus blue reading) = 4.8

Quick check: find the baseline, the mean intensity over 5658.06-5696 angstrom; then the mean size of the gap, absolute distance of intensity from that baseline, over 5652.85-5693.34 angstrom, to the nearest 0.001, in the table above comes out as 0.425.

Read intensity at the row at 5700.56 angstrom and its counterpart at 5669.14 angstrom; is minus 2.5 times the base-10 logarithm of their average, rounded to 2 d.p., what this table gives -1.72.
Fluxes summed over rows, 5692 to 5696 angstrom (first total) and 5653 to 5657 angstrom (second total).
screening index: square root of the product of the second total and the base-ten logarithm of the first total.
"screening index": 4.63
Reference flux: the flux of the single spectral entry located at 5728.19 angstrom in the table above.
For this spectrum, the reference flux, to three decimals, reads 5.764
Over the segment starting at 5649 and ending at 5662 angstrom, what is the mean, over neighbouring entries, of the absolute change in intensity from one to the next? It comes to 0.59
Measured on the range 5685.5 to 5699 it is 0.62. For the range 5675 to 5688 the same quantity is 0.60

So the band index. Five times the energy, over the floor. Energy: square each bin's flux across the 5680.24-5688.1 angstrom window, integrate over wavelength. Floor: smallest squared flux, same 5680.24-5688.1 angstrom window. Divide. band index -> 45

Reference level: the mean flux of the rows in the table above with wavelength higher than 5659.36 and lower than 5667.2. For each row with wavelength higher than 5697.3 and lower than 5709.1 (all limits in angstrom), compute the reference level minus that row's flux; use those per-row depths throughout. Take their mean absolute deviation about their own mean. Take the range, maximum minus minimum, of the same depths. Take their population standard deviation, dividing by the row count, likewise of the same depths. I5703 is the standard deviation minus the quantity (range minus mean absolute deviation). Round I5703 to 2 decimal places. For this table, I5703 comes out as -0.87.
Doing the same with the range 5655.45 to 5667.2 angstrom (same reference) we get -0.89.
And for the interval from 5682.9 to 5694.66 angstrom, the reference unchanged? -0.41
